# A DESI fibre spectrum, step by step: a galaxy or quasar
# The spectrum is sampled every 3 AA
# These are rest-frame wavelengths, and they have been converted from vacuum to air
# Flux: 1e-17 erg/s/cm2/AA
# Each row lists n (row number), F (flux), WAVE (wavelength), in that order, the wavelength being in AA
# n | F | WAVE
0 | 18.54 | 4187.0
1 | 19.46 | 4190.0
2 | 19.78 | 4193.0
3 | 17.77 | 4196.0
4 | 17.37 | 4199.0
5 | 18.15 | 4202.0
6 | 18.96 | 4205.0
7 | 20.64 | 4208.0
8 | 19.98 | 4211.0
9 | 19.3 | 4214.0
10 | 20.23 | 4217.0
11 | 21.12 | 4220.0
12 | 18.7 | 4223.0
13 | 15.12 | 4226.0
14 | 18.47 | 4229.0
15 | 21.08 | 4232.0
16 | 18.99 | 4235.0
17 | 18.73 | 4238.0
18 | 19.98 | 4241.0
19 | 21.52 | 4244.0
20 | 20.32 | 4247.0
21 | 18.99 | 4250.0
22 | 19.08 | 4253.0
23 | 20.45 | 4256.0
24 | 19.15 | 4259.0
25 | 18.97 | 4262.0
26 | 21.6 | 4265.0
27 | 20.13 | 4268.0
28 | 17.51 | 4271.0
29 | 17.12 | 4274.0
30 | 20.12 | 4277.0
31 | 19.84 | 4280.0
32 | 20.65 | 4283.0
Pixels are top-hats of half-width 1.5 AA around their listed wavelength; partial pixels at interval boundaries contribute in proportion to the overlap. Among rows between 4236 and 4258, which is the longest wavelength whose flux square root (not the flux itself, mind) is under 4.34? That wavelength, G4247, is 4238.0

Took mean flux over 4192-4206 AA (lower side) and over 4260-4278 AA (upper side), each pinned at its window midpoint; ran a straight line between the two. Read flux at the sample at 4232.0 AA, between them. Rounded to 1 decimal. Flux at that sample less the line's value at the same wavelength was 2.3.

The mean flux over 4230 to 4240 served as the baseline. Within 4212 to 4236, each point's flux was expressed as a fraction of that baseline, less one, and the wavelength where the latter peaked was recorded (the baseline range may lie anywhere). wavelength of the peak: 4220.0 AA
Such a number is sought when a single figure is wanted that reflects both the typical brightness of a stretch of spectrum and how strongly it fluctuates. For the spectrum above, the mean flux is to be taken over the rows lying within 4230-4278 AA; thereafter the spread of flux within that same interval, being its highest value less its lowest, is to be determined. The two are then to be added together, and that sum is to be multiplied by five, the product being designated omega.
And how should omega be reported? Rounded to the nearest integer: 120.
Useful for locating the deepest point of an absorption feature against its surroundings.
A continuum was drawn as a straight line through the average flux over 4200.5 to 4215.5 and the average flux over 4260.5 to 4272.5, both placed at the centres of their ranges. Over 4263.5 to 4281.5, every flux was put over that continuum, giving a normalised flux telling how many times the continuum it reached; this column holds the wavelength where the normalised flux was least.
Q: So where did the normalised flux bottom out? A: 4274.0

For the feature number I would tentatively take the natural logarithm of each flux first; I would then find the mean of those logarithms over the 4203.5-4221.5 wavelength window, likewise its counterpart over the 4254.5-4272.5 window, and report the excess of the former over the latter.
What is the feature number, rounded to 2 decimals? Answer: 0.02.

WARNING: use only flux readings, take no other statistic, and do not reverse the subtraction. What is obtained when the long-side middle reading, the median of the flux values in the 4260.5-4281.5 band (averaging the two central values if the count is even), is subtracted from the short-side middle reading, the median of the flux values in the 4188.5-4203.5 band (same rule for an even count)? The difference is -1.7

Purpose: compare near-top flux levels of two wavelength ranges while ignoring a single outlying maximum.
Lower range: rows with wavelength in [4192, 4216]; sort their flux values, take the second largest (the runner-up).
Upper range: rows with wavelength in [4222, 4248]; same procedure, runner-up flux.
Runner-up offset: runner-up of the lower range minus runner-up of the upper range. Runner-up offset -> -1.1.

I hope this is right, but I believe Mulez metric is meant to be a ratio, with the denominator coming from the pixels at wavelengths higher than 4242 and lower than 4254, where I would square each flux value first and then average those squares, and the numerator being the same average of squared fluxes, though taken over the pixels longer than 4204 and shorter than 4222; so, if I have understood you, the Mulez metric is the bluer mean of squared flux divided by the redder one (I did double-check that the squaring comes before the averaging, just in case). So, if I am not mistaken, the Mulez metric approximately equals 1.00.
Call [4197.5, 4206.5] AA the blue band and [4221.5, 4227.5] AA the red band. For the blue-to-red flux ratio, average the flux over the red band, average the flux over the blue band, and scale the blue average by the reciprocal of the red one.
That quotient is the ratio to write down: 1.07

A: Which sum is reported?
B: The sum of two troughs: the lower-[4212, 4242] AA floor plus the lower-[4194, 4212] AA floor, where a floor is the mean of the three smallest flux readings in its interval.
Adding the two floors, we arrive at 35.2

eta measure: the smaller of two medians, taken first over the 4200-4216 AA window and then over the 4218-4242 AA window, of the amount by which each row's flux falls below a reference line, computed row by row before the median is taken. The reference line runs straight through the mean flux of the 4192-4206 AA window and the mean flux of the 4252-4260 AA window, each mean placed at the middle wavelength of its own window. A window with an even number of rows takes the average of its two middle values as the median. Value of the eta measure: -0.6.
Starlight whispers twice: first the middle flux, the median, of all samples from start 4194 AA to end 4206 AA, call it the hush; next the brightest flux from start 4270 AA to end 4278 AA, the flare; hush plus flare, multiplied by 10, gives 381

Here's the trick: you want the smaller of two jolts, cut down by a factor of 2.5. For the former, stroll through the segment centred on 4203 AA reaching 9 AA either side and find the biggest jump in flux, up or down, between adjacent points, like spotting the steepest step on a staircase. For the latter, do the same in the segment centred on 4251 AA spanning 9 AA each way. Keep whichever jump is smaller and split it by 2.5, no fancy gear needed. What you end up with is 0.55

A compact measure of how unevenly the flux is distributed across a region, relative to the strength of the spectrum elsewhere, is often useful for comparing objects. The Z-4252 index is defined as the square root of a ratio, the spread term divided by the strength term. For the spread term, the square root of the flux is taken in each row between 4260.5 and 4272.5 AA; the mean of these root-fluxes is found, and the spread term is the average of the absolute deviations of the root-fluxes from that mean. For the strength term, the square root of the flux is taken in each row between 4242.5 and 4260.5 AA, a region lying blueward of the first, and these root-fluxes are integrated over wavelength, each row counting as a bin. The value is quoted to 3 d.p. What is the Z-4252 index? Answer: 0.043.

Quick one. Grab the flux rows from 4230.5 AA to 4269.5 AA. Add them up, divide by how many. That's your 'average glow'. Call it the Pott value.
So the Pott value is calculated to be 19.9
